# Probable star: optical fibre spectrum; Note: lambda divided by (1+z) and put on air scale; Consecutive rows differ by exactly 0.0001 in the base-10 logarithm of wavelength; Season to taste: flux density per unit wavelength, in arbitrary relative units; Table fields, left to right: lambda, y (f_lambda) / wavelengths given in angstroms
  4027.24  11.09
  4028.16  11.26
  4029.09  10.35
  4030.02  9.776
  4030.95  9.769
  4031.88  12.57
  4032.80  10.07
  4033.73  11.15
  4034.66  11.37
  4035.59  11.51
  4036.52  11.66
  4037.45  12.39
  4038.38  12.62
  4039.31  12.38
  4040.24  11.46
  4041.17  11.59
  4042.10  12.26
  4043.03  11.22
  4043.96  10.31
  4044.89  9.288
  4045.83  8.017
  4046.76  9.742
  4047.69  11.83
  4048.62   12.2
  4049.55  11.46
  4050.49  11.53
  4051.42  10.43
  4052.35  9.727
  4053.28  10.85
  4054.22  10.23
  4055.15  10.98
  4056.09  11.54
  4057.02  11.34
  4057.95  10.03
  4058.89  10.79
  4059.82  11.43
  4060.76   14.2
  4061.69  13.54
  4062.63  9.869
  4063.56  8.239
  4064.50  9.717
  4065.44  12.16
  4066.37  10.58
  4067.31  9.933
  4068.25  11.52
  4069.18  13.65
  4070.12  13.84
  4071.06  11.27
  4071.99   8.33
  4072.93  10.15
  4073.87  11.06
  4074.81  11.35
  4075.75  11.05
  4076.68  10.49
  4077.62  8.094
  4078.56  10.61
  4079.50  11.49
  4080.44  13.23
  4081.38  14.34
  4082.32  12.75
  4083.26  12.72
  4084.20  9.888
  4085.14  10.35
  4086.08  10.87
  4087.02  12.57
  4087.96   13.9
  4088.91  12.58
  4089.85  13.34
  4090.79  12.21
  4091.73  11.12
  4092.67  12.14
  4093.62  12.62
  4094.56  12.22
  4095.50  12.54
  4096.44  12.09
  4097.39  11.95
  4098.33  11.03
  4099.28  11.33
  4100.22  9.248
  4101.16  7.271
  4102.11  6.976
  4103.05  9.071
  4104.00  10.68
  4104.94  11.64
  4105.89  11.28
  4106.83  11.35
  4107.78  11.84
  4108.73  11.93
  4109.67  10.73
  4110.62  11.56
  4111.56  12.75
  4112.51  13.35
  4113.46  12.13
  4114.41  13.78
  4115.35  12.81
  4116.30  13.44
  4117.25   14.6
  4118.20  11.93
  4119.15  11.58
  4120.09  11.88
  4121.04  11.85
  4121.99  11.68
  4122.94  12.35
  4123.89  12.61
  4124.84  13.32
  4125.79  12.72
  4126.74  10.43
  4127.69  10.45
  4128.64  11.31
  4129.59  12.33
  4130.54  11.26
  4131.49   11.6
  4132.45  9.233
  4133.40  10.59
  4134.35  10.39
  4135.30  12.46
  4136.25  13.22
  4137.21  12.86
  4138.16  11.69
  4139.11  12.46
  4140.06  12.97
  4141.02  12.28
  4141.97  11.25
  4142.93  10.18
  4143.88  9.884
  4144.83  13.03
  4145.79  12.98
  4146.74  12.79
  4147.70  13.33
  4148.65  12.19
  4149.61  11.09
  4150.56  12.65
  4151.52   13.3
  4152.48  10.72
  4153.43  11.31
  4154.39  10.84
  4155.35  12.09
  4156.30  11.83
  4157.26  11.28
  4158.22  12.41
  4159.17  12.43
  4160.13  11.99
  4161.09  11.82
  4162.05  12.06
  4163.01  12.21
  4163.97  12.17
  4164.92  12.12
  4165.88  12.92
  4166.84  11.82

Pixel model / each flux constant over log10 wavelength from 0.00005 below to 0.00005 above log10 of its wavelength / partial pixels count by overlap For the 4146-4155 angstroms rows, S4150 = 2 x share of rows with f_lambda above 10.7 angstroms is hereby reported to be 2.00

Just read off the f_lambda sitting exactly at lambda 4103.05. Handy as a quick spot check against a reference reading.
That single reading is 9.071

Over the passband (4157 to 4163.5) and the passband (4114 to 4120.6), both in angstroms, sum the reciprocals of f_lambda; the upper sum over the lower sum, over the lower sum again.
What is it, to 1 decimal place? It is 1.9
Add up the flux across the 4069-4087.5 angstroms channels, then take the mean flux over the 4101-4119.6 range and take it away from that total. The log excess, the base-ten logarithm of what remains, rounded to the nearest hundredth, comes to 2.34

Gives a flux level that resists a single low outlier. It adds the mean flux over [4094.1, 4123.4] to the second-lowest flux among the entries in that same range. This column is 18.8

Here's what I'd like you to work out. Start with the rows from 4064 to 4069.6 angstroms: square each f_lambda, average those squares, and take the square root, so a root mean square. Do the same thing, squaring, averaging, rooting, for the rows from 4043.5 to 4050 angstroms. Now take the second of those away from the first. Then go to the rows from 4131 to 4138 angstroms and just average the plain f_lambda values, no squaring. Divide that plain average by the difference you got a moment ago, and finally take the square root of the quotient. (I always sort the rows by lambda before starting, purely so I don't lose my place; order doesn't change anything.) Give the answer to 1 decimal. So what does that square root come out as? 3.7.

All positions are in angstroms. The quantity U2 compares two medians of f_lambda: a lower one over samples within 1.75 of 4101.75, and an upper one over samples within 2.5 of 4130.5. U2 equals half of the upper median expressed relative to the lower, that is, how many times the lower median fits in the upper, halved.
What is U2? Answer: 0.69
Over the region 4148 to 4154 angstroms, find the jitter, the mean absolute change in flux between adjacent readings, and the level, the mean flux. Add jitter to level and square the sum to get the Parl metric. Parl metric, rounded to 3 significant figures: 174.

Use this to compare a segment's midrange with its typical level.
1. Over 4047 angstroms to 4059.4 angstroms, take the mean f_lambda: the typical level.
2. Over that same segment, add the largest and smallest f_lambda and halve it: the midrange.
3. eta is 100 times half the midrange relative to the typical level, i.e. 49.9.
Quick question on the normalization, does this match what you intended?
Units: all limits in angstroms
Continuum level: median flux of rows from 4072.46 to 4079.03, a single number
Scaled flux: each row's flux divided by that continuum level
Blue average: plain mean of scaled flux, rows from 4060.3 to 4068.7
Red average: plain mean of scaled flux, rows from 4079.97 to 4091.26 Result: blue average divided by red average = 0.89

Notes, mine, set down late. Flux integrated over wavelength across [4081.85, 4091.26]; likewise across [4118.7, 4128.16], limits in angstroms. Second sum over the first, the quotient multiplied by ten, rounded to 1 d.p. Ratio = 9.9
